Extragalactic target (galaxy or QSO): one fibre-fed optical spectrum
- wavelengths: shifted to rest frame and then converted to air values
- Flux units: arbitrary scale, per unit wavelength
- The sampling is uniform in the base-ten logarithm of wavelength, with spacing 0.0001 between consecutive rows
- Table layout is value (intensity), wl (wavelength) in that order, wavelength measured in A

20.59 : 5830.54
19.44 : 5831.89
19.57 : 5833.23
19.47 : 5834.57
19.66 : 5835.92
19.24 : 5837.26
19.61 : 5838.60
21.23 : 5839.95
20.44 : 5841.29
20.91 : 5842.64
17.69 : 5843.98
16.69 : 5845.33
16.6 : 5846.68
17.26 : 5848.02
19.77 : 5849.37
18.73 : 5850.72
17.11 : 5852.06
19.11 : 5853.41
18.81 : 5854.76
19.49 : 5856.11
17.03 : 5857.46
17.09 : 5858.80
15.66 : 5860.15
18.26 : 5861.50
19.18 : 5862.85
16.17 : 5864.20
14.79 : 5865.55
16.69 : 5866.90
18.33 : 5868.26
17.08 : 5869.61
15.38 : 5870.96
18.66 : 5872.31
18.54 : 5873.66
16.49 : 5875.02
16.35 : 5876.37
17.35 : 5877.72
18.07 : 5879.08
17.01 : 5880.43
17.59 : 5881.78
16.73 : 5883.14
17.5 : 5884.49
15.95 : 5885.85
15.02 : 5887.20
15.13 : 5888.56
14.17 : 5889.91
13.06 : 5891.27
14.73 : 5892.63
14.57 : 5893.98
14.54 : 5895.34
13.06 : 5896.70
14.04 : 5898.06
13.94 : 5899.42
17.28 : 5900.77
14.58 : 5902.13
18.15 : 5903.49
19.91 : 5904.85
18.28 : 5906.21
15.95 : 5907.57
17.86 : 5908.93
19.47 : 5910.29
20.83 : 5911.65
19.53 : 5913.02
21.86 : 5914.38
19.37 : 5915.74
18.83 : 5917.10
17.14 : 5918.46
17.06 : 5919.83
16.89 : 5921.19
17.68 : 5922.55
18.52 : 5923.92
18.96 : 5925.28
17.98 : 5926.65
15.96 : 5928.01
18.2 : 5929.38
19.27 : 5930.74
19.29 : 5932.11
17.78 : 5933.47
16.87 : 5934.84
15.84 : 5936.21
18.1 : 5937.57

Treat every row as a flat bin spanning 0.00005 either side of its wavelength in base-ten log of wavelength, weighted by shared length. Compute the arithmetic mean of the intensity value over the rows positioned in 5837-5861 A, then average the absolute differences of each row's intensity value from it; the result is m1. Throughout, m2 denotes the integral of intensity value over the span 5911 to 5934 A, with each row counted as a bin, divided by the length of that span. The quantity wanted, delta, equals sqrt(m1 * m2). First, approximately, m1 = 1.40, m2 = 18.5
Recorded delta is 5.1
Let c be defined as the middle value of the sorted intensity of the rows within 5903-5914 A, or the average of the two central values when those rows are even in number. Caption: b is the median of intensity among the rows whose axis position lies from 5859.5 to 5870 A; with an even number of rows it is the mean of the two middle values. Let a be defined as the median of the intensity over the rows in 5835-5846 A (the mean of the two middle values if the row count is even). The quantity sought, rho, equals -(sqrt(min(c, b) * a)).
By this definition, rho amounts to -18.2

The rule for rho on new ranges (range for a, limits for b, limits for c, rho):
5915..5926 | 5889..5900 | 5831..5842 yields -16.0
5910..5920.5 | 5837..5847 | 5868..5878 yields -18.3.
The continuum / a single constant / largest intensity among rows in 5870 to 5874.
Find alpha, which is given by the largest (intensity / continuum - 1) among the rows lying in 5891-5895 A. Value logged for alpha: -0.21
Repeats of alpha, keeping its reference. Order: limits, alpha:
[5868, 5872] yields -0.02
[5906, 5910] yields -0.02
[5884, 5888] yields -0.06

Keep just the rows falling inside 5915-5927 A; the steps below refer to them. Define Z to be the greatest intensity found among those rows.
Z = 19.37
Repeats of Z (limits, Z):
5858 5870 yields 19.18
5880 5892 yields 17.59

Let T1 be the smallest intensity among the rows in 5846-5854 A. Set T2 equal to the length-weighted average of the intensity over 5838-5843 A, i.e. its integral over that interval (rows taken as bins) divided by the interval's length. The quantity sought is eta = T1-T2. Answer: -4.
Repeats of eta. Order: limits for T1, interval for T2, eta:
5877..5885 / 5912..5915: -4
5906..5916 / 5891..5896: 2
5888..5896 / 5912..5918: -7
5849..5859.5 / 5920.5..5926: -1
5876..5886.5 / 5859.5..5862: -1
